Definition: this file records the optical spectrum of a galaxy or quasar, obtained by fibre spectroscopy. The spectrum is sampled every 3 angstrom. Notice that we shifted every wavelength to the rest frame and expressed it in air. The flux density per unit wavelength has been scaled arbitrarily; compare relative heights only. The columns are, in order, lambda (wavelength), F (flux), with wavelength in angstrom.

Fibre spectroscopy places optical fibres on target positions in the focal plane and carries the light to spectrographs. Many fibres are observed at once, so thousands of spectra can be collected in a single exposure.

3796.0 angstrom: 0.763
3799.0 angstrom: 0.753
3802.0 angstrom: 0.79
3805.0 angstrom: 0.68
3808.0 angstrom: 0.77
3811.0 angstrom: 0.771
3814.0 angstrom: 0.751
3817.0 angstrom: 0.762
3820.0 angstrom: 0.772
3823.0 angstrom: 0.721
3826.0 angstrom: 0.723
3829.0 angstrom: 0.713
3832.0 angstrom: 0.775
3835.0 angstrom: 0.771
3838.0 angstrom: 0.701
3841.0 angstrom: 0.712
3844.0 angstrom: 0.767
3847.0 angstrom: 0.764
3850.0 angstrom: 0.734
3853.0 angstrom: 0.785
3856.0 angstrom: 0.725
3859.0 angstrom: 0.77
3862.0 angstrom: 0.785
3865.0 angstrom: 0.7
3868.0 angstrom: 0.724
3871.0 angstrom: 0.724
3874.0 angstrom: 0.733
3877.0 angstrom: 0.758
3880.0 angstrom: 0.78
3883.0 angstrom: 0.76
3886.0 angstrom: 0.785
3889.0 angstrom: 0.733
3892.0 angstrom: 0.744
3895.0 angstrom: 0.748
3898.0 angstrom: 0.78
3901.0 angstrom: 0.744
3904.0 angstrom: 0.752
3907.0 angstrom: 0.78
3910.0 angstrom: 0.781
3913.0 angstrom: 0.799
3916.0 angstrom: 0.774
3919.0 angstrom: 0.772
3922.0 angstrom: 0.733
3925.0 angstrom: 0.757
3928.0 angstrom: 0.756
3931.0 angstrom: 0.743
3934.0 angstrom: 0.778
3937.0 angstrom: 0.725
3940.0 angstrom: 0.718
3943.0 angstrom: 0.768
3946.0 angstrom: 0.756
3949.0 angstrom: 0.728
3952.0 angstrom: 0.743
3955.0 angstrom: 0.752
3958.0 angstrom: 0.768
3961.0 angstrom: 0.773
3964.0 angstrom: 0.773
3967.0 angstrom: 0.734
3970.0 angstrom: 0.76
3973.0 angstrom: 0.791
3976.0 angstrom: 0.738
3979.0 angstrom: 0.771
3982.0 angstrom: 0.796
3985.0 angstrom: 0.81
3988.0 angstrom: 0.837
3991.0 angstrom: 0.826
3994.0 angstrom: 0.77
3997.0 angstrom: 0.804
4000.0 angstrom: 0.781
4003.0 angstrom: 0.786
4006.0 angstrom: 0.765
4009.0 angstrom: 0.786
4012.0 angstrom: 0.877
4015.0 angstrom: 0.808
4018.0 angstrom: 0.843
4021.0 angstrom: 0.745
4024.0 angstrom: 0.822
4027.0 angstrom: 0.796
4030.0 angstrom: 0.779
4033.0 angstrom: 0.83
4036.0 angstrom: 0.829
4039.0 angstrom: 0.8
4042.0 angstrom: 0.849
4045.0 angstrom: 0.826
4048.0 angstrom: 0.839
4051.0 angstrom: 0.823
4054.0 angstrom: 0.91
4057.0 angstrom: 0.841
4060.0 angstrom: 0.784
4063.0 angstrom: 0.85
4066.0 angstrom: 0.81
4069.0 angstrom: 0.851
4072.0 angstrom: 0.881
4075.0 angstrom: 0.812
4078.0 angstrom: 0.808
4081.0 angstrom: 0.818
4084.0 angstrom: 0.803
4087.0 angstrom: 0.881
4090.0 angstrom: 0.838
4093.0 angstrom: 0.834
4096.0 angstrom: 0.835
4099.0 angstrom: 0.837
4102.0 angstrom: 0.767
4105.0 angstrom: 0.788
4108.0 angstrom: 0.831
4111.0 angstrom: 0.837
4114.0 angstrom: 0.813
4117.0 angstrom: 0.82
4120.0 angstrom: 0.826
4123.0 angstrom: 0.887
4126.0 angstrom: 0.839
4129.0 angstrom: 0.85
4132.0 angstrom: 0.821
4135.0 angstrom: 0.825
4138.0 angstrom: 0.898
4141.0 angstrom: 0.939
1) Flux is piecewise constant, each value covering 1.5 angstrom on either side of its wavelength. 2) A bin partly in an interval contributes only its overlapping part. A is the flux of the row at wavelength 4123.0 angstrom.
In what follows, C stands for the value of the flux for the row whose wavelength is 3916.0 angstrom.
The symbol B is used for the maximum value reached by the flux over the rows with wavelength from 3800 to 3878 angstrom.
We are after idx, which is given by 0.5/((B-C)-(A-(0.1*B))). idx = -0.63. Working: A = 0.887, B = 0.79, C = 0.774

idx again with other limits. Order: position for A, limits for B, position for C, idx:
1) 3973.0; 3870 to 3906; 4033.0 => -0.66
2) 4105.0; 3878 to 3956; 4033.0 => -0.68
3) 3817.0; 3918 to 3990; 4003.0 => -0.80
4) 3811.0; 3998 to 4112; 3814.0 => -0.96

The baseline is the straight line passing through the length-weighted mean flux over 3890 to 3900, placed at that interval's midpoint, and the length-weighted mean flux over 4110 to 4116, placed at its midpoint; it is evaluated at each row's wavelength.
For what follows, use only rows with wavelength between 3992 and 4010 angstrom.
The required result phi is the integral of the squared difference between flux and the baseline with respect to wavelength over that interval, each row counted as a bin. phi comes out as 0.0046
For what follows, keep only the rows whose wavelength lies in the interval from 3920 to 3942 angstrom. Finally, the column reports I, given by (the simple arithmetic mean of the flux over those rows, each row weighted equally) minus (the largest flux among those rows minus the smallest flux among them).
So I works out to 0.684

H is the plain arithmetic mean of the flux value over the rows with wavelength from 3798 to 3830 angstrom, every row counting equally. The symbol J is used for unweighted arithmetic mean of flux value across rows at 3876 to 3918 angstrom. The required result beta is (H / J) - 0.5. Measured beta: 0.474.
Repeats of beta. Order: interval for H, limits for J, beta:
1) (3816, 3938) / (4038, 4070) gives 0.401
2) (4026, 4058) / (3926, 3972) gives 0.603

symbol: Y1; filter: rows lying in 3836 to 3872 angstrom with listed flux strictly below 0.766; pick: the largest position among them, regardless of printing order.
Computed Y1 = 3871.0 angstrom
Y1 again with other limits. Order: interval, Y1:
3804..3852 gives 3850.0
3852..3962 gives 3955.0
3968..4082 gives 4021.0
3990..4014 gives 4006.0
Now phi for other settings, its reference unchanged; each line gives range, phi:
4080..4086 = 0.0026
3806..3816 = 0.0134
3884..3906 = 0.0075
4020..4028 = 0.0083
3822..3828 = 0.0010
